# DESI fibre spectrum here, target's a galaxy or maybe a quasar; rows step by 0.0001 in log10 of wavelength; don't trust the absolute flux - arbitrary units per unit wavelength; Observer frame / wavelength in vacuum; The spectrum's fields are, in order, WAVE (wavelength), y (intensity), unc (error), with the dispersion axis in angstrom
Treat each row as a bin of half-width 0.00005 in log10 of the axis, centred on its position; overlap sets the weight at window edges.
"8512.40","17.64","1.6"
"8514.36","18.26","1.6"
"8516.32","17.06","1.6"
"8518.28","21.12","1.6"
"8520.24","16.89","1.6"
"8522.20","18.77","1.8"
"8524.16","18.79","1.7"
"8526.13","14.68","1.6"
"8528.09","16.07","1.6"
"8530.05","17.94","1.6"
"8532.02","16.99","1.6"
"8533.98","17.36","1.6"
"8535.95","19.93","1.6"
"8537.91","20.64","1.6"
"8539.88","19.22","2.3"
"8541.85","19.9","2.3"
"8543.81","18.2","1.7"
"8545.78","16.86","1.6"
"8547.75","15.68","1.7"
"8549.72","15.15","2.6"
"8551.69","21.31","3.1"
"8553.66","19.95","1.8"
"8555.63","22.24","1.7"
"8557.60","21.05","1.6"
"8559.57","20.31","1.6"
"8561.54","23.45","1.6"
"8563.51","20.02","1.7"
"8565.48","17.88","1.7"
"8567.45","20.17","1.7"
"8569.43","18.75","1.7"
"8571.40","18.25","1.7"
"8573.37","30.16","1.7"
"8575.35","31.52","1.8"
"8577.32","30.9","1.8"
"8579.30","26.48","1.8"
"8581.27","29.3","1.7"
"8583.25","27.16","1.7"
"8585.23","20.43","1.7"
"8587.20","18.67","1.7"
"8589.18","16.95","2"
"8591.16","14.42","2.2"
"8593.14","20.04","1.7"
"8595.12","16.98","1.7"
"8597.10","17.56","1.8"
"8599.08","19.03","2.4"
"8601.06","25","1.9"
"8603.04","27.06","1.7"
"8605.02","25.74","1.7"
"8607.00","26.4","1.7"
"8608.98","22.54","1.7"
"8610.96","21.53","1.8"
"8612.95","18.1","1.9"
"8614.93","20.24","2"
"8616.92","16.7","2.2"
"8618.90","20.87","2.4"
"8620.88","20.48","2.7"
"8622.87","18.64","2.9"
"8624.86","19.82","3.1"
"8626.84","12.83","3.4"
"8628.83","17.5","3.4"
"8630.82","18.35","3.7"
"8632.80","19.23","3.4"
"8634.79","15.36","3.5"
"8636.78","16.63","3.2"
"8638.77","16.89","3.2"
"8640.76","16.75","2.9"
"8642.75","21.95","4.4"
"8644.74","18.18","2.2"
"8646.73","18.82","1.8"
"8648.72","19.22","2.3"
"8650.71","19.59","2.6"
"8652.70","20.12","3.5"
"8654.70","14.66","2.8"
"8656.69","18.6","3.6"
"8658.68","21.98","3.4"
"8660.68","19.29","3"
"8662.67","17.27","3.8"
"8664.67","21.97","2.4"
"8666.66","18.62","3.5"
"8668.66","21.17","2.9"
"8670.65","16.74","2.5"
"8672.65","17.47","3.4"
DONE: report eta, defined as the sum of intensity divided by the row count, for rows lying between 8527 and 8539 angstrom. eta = 18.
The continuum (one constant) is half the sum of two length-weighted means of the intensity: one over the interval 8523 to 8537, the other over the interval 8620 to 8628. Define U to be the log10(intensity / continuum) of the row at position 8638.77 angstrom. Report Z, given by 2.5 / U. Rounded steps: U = -0.019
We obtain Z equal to -129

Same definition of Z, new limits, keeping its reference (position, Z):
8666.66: 109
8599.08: 77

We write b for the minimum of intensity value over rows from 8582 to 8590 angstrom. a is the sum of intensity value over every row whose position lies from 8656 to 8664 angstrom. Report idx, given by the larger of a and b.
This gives 77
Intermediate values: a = 77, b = 16.95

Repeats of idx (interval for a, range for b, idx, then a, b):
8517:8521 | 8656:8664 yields 38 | 38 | 17.27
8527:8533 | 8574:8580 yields 51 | 51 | 26.48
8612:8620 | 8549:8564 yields 76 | 76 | 15.15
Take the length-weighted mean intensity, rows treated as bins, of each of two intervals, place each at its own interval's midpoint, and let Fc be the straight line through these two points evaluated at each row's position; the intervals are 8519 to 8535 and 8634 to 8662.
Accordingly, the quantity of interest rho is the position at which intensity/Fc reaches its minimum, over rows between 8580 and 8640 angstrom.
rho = 8626.84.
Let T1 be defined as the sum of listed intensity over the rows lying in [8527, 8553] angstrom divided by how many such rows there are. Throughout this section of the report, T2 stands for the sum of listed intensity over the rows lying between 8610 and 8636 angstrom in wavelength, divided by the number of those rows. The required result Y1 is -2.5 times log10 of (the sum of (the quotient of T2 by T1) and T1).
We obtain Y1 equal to -3.20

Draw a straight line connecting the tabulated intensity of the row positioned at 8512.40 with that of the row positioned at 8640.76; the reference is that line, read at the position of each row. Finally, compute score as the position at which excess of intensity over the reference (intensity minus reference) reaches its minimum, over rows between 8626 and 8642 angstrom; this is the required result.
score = 8626.84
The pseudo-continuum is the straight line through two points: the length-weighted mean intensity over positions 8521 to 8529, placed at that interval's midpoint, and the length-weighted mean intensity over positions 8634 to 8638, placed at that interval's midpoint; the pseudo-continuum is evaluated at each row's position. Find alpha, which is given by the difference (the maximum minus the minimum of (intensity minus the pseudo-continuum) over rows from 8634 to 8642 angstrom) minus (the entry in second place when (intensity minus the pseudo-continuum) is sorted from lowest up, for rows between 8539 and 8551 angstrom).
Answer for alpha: 3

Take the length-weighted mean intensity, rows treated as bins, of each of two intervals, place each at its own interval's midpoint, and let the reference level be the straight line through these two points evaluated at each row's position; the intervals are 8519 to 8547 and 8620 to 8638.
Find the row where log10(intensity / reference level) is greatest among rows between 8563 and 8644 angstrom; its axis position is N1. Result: 8575.35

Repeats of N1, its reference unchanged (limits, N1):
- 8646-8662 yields 8658.68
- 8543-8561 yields 8555.63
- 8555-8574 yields 8573.37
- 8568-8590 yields 8575.35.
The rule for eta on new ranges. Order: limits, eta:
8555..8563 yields 22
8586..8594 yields 18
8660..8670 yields 20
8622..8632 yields 17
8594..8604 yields 21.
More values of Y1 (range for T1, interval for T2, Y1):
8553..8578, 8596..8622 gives -3.43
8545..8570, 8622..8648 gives -3.27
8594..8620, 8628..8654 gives -3.37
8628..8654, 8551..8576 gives -3.23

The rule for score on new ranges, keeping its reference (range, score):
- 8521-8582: 8526.13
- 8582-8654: 8626.84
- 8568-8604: 8591.16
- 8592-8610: 8595.12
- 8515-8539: 8526.13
